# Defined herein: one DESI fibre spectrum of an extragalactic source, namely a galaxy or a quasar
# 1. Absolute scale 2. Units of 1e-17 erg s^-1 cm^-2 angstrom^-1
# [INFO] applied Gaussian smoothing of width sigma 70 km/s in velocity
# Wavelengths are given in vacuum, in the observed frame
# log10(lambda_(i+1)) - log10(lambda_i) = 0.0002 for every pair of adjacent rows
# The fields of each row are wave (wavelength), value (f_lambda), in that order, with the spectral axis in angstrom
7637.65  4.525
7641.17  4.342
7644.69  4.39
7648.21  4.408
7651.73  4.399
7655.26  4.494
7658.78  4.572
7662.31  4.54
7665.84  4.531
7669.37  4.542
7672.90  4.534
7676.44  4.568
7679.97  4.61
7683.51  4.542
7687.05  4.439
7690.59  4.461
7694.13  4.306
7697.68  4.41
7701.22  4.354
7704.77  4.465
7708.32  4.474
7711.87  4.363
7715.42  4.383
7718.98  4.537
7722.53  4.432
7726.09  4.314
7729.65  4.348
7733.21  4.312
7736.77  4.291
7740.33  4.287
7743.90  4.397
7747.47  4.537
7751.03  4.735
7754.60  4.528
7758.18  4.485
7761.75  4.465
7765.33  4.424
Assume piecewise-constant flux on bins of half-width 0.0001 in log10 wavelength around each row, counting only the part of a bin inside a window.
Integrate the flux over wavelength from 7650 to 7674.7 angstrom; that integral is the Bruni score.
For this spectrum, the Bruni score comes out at 112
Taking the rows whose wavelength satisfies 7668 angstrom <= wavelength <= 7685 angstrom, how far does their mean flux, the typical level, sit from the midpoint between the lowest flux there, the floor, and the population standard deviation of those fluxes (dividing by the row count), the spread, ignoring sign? 2.28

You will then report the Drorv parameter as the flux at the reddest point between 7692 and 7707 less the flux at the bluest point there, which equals 0.16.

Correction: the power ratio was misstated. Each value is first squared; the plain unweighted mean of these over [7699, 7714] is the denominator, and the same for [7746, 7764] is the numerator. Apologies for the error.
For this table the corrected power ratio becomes 1.06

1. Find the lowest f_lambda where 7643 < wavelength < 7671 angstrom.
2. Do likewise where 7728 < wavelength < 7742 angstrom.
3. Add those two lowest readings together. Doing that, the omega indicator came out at 8.68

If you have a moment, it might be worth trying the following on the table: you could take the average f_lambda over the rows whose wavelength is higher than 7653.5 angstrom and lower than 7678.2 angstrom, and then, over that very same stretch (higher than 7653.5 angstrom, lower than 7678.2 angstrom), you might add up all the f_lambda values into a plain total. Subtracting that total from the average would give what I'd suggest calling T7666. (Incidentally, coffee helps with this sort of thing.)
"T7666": -27.2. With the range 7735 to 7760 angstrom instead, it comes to -26.8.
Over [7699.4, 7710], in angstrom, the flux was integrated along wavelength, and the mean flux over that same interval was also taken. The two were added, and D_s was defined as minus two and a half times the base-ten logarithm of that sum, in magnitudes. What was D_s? -4.28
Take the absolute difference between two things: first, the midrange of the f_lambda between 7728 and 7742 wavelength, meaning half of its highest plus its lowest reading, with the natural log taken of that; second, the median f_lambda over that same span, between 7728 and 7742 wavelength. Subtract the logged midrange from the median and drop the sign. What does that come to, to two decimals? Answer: 2.84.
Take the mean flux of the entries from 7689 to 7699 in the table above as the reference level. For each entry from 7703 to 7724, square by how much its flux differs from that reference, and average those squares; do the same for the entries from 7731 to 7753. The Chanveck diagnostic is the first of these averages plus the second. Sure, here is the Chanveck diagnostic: 0.034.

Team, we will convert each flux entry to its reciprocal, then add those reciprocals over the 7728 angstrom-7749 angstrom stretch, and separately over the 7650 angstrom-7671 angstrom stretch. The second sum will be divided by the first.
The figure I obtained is 0.966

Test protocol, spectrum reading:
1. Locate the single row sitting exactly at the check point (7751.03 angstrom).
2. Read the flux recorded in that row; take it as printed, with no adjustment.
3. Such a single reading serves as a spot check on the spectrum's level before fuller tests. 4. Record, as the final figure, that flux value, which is 4.735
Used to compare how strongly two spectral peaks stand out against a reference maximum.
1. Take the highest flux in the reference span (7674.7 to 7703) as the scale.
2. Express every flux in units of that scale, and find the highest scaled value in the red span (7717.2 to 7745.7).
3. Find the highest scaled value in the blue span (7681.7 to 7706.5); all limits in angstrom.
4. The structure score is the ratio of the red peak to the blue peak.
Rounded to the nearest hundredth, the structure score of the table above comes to 1.00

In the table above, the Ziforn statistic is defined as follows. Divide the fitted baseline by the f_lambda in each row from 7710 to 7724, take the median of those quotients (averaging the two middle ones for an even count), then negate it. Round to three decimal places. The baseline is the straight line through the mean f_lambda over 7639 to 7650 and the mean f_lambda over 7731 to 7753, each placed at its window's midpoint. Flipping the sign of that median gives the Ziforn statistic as -1.002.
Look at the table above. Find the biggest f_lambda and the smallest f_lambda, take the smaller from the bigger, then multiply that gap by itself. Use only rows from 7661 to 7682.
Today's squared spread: 0.01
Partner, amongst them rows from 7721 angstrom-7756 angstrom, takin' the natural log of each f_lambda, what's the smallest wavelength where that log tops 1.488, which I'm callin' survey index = 7722.53 angstrom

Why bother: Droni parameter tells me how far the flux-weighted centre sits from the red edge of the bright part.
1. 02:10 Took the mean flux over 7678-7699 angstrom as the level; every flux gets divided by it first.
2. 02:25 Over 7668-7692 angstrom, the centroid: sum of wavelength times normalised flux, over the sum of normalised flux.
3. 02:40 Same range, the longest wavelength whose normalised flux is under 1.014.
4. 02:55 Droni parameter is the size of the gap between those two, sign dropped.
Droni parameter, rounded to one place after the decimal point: 10.7 angstrom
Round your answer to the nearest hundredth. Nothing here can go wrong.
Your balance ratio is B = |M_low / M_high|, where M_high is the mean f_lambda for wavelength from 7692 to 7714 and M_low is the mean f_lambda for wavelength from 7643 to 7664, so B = 1.02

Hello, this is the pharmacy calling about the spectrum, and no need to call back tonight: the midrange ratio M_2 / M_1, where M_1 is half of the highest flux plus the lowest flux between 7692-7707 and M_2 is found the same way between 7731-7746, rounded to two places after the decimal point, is 0.99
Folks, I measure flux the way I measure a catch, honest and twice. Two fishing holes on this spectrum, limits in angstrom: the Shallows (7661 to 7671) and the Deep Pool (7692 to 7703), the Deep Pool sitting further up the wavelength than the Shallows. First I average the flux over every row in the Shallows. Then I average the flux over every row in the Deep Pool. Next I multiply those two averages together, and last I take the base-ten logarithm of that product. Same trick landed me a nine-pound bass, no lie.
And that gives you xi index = 1.30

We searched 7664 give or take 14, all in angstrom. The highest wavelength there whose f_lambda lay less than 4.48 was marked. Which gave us 7651.73 angstrom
